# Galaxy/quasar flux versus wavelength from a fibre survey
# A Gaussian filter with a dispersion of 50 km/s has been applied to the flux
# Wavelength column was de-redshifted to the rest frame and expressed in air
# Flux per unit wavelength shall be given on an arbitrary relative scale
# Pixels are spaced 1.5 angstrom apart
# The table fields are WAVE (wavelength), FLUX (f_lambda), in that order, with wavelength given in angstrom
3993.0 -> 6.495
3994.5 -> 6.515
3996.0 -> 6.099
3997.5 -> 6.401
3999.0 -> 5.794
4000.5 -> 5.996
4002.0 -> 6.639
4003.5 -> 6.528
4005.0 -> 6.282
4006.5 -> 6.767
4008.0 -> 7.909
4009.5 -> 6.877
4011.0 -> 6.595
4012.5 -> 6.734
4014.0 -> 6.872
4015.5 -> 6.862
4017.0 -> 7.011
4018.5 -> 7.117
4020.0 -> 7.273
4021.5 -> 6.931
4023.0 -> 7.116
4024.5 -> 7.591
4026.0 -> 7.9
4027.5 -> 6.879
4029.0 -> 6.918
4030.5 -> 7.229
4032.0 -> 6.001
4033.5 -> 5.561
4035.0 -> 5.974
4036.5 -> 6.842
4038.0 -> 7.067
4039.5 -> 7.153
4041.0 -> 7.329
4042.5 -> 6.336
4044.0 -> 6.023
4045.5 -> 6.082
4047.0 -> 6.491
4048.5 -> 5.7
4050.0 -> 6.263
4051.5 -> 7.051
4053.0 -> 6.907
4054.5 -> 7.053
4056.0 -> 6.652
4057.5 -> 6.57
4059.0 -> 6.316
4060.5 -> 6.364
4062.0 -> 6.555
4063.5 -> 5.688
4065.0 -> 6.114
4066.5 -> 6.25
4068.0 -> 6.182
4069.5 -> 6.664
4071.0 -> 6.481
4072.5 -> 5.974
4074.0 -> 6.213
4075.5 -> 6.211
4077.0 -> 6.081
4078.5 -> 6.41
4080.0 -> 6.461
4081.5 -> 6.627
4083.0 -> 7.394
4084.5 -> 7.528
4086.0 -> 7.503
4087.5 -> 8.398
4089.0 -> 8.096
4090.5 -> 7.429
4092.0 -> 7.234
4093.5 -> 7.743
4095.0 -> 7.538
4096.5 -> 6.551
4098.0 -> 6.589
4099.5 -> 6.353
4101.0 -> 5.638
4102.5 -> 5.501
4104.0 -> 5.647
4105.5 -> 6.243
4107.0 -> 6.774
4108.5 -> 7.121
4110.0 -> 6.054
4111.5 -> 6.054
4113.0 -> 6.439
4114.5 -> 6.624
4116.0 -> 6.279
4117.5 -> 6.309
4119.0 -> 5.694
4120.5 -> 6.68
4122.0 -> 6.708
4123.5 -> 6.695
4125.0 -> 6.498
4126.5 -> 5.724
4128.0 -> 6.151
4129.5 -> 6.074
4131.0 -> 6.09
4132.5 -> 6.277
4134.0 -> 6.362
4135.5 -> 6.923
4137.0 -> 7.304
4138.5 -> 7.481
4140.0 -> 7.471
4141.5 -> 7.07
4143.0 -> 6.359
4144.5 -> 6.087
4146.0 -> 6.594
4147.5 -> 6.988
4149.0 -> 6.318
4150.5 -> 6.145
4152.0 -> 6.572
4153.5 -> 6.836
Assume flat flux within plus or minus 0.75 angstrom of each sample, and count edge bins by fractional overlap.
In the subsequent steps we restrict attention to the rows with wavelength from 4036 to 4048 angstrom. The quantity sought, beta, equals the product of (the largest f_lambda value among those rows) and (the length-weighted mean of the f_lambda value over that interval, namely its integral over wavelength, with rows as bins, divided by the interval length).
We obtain 48.7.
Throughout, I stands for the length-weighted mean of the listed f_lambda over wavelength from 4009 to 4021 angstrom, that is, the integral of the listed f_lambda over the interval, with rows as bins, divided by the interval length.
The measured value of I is 6.92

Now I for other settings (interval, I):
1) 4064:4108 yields 6.68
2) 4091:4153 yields 6.52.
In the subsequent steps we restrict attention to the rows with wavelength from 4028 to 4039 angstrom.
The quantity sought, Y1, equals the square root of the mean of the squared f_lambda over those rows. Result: 6.5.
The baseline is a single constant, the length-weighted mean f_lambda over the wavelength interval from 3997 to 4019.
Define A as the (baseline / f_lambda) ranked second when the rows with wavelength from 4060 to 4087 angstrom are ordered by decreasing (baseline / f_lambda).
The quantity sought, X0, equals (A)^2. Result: 1.25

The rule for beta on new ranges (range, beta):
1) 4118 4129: 42.3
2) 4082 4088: 64.1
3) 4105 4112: 46.1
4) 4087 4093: 65.2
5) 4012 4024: 51.0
